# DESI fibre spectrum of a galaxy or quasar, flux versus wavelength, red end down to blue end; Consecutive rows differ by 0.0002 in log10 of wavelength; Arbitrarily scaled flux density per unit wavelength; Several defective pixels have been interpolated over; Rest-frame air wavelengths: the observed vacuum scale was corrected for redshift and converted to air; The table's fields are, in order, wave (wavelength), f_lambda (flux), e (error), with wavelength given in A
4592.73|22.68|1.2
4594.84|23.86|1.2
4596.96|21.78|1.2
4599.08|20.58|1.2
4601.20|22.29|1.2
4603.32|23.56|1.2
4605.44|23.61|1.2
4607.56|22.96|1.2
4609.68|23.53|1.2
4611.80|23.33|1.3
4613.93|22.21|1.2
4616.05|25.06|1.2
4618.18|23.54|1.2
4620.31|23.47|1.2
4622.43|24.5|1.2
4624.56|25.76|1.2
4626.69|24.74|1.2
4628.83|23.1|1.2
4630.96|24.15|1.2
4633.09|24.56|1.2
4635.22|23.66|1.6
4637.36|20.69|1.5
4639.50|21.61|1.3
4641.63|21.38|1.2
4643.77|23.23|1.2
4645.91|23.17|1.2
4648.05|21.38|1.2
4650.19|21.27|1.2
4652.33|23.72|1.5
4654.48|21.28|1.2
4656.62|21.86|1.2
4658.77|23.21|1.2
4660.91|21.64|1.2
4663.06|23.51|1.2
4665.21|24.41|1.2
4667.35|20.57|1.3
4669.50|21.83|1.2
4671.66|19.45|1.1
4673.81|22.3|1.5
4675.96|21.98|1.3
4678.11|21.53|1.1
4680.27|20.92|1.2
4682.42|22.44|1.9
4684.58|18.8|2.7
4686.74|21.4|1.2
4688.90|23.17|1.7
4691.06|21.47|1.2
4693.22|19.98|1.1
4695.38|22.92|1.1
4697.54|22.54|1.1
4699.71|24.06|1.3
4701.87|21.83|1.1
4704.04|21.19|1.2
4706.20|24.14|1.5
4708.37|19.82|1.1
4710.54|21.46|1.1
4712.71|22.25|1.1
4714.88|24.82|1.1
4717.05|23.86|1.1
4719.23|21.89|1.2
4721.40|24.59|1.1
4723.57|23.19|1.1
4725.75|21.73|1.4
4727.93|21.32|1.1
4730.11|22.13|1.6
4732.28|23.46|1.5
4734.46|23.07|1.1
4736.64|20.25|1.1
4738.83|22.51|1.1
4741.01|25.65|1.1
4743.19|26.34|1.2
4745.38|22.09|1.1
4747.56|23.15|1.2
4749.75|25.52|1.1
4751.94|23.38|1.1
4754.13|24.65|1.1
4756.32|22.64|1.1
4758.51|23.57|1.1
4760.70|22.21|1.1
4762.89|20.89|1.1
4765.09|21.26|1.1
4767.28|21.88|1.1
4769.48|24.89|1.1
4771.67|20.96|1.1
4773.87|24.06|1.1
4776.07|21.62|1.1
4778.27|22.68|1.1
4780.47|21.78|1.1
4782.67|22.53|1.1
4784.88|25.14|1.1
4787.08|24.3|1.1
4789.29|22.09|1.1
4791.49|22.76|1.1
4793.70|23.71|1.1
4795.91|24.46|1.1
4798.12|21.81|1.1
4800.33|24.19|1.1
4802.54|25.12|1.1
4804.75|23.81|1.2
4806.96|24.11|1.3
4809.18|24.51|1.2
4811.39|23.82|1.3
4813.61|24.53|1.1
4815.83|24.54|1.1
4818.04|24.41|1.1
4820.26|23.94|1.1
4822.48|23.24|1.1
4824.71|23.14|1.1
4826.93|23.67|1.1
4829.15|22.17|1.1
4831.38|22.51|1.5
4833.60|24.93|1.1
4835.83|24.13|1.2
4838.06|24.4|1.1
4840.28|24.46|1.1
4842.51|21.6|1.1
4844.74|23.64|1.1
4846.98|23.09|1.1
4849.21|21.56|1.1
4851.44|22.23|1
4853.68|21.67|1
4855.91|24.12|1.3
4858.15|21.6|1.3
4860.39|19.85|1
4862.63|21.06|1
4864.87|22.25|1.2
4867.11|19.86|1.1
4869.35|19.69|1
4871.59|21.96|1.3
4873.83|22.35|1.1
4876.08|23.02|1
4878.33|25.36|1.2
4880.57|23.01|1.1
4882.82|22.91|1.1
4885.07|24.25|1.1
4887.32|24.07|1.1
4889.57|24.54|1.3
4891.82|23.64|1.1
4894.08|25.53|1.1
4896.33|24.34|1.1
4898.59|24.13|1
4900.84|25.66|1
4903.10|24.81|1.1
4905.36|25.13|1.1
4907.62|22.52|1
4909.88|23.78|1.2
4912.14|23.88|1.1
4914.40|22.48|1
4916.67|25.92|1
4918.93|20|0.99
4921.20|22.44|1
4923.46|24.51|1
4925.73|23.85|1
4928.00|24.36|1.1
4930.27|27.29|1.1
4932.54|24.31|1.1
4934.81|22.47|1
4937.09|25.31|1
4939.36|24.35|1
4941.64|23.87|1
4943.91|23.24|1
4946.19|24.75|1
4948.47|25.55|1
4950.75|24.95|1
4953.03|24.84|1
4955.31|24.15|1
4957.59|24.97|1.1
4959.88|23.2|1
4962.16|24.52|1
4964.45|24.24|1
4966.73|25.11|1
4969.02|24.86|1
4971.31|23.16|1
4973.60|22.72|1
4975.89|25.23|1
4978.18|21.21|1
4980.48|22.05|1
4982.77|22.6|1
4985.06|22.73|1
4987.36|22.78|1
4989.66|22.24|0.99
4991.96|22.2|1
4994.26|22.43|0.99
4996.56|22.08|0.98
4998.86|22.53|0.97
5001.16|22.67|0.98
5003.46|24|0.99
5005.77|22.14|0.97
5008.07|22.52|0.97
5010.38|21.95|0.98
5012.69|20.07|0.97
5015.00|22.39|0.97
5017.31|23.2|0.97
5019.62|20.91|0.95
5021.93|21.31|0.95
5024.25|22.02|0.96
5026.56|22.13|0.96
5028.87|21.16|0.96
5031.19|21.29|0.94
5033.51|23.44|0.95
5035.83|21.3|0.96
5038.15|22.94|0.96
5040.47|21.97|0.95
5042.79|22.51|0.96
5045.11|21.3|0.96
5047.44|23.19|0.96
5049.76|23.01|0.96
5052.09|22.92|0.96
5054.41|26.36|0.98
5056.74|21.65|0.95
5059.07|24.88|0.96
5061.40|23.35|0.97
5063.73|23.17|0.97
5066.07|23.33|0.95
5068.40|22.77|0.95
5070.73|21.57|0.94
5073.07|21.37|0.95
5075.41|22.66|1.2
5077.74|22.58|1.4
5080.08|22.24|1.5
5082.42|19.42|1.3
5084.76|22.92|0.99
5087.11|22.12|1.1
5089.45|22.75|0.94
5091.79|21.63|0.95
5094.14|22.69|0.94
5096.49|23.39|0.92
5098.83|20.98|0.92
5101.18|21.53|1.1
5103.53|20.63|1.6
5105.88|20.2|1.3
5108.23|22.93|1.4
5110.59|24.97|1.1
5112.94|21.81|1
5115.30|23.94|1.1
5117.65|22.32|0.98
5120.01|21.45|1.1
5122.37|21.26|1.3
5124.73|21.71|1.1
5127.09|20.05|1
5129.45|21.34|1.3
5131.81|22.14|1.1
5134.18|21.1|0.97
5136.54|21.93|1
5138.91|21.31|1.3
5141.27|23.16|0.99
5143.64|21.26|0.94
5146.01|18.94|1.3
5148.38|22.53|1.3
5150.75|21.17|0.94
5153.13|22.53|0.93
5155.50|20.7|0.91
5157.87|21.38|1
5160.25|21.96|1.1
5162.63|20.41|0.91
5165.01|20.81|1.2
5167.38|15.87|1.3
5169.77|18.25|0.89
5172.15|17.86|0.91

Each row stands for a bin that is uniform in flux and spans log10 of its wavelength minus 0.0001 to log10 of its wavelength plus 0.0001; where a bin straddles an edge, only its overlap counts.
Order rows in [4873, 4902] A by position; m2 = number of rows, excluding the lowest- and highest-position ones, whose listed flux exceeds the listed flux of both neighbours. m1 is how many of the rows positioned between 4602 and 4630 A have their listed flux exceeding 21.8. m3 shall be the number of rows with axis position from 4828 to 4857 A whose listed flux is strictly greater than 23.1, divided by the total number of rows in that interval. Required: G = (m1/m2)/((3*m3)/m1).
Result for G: 31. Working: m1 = 13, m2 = 4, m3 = 0.5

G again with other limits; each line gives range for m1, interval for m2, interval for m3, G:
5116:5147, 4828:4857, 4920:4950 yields 2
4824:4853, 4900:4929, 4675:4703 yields 66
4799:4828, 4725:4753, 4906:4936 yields 31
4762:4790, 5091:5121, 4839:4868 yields 23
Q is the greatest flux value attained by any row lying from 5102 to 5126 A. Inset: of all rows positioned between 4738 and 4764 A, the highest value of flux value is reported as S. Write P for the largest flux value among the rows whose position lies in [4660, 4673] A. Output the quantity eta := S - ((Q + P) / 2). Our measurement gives 2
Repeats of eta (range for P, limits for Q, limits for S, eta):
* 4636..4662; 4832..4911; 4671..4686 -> -2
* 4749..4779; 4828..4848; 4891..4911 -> 0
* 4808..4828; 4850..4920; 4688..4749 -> 1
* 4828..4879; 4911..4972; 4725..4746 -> 0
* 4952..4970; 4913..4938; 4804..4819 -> -2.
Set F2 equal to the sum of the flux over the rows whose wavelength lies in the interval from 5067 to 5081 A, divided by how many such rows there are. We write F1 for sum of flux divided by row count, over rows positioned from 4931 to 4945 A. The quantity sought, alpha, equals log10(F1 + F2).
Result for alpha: 1.66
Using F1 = 23.9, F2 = 22.2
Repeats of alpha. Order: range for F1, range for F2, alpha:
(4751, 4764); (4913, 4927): 1.66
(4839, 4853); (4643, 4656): 1.65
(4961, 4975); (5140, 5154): 1.66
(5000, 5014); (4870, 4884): 1.66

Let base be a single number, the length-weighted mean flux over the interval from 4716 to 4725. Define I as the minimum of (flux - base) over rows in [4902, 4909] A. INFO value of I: -0.8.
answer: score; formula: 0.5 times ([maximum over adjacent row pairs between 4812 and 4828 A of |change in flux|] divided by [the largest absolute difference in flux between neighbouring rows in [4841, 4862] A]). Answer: 0.14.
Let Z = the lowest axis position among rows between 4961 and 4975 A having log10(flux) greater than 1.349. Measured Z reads 4962.16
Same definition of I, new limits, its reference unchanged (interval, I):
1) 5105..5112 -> -3.1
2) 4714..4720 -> -1.4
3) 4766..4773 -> -2.4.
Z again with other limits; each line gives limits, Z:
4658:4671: 4658.77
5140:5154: 5141.27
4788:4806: 4791.49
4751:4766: 4751.94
